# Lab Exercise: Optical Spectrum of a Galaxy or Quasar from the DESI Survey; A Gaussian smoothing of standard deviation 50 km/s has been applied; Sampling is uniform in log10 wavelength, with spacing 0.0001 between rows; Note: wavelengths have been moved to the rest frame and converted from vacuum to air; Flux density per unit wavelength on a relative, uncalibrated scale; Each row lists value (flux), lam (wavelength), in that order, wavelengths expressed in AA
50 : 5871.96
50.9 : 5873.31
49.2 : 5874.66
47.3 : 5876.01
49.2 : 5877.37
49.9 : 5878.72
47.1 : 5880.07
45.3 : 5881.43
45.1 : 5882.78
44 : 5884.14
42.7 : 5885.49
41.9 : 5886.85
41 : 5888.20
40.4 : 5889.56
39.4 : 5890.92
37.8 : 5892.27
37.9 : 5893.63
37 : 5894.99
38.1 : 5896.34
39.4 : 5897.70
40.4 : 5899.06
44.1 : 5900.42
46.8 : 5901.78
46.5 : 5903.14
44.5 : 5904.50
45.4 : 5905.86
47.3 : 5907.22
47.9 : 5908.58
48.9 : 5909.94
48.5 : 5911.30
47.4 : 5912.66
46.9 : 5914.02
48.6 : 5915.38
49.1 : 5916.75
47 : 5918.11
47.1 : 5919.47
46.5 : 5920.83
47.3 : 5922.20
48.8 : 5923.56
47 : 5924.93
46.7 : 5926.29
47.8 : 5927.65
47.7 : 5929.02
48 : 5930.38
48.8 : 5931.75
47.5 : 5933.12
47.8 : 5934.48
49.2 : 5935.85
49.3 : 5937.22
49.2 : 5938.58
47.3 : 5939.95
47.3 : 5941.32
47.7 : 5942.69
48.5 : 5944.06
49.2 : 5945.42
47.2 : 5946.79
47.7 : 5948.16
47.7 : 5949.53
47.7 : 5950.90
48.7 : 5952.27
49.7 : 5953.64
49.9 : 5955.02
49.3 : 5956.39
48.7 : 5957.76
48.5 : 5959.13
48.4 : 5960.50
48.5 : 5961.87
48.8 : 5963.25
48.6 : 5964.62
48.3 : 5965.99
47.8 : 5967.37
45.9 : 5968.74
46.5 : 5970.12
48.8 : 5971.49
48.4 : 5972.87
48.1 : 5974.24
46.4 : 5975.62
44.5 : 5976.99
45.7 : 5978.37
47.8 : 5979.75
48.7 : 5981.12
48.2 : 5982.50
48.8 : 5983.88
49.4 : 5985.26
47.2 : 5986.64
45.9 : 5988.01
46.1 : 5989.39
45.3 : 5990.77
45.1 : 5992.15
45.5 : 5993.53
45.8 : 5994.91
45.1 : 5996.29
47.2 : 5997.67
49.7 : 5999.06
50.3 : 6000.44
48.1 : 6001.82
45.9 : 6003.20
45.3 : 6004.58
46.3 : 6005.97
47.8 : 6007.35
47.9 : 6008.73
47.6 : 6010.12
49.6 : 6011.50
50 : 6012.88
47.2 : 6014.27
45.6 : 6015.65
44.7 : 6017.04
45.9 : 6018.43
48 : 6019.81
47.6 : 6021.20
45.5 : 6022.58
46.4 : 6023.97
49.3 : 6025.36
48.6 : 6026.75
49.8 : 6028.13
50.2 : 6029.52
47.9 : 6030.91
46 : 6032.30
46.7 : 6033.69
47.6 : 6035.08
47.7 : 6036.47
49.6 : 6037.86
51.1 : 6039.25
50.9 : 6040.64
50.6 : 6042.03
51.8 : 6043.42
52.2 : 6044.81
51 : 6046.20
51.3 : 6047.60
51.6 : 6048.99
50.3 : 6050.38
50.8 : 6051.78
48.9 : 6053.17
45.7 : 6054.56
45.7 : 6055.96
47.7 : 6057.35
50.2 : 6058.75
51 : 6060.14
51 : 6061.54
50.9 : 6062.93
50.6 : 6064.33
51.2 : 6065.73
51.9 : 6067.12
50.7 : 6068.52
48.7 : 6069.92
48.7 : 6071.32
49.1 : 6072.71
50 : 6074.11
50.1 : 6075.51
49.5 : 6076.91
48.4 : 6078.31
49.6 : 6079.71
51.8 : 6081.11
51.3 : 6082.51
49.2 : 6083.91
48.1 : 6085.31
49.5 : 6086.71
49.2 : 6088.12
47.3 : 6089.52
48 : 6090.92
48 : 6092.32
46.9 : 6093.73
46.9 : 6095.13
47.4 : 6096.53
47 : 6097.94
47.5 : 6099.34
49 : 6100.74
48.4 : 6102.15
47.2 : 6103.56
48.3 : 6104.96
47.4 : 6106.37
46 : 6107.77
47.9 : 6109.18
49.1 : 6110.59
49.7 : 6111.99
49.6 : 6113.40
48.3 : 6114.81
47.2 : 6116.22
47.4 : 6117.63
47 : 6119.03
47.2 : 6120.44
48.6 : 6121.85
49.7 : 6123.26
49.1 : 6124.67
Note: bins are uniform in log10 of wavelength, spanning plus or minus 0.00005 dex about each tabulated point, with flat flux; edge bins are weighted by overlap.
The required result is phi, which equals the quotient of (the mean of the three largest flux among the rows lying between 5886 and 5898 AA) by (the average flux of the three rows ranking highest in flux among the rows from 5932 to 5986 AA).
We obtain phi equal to 0.83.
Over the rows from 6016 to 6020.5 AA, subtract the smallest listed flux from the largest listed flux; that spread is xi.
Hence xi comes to 3.3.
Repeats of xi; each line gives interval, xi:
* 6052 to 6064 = 5.3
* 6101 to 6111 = 3.1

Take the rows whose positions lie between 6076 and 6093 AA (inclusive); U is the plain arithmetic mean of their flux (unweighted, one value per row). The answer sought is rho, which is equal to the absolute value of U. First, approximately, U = 49.2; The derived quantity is 49.2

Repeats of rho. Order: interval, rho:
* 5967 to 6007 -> 47.0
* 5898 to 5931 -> 46.9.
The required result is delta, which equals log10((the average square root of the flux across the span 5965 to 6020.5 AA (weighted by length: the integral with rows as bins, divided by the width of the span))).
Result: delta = 0.837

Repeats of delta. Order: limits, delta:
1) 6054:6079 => 0.847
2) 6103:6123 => 0.841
